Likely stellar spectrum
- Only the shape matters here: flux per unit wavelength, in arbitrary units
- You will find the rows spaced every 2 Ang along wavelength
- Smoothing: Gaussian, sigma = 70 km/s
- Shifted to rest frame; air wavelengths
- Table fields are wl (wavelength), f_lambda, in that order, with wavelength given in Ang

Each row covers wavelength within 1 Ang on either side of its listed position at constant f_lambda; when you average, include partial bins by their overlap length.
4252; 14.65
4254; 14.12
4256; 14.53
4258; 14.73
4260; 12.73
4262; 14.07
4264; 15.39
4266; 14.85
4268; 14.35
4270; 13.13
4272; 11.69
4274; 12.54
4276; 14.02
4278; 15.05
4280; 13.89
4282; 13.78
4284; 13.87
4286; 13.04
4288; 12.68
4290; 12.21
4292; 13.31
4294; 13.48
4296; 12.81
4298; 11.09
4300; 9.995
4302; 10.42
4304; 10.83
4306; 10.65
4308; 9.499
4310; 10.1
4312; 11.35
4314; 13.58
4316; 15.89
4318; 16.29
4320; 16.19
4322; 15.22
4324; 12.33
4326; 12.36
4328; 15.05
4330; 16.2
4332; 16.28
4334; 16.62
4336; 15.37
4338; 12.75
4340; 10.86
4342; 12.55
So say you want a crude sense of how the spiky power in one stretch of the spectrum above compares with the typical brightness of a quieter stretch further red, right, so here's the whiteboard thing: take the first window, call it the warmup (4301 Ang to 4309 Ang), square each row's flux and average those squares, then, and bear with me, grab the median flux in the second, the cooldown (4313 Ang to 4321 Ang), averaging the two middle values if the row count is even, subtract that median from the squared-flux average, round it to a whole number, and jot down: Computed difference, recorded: 91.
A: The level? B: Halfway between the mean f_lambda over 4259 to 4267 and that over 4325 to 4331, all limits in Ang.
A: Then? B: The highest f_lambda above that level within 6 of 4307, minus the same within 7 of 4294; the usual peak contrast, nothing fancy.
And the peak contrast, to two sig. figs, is -2.1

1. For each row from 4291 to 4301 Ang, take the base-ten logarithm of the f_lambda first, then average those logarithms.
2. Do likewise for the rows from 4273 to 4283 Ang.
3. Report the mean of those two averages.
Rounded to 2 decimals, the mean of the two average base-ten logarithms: 1.11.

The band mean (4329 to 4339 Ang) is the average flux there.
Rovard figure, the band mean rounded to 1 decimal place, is 15.4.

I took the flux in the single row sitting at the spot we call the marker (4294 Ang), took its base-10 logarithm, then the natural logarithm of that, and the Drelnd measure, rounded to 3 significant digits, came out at 0.122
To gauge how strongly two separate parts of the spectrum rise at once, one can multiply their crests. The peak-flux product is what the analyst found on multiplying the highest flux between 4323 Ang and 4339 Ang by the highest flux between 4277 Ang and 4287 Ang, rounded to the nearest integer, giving 250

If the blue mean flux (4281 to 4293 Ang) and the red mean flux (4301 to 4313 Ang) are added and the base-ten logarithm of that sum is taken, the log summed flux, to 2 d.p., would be 1.37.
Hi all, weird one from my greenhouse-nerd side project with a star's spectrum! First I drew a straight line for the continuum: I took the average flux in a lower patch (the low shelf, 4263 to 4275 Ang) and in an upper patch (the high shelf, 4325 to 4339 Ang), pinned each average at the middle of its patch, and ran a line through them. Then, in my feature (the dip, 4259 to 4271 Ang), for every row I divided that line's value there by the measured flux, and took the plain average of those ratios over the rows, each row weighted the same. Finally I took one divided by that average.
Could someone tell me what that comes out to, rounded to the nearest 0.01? 1.03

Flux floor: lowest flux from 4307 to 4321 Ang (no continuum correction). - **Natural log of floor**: 2.25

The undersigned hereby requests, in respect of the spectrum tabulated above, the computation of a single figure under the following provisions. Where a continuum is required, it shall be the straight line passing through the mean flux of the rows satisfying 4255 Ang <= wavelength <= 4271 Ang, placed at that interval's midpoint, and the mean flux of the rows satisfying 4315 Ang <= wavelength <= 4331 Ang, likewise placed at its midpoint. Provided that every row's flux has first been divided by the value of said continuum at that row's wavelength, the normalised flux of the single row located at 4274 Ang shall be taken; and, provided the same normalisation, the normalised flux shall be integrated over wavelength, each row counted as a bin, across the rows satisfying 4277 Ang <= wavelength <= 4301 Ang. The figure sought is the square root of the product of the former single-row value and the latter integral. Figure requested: 4.32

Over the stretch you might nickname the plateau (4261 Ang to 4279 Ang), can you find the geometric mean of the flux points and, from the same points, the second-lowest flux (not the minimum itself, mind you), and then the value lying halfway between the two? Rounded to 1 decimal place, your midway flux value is 13.2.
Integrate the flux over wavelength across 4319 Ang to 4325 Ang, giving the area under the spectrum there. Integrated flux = 87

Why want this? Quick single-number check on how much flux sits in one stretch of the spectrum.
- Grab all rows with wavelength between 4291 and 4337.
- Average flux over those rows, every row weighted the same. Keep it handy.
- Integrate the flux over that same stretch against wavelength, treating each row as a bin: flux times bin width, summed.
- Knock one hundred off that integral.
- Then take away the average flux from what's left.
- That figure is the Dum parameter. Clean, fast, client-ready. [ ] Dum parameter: 497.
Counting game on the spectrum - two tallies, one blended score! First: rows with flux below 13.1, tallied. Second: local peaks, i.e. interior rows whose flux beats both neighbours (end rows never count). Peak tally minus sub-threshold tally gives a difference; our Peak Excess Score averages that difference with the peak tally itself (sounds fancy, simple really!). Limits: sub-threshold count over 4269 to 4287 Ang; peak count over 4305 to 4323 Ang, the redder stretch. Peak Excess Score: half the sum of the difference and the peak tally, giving -0.50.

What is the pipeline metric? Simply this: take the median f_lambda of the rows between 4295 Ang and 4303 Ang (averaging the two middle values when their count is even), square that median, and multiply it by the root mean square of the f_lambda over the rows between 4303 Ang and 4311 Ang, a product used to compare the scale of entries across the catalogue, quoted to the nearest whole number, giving 1189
